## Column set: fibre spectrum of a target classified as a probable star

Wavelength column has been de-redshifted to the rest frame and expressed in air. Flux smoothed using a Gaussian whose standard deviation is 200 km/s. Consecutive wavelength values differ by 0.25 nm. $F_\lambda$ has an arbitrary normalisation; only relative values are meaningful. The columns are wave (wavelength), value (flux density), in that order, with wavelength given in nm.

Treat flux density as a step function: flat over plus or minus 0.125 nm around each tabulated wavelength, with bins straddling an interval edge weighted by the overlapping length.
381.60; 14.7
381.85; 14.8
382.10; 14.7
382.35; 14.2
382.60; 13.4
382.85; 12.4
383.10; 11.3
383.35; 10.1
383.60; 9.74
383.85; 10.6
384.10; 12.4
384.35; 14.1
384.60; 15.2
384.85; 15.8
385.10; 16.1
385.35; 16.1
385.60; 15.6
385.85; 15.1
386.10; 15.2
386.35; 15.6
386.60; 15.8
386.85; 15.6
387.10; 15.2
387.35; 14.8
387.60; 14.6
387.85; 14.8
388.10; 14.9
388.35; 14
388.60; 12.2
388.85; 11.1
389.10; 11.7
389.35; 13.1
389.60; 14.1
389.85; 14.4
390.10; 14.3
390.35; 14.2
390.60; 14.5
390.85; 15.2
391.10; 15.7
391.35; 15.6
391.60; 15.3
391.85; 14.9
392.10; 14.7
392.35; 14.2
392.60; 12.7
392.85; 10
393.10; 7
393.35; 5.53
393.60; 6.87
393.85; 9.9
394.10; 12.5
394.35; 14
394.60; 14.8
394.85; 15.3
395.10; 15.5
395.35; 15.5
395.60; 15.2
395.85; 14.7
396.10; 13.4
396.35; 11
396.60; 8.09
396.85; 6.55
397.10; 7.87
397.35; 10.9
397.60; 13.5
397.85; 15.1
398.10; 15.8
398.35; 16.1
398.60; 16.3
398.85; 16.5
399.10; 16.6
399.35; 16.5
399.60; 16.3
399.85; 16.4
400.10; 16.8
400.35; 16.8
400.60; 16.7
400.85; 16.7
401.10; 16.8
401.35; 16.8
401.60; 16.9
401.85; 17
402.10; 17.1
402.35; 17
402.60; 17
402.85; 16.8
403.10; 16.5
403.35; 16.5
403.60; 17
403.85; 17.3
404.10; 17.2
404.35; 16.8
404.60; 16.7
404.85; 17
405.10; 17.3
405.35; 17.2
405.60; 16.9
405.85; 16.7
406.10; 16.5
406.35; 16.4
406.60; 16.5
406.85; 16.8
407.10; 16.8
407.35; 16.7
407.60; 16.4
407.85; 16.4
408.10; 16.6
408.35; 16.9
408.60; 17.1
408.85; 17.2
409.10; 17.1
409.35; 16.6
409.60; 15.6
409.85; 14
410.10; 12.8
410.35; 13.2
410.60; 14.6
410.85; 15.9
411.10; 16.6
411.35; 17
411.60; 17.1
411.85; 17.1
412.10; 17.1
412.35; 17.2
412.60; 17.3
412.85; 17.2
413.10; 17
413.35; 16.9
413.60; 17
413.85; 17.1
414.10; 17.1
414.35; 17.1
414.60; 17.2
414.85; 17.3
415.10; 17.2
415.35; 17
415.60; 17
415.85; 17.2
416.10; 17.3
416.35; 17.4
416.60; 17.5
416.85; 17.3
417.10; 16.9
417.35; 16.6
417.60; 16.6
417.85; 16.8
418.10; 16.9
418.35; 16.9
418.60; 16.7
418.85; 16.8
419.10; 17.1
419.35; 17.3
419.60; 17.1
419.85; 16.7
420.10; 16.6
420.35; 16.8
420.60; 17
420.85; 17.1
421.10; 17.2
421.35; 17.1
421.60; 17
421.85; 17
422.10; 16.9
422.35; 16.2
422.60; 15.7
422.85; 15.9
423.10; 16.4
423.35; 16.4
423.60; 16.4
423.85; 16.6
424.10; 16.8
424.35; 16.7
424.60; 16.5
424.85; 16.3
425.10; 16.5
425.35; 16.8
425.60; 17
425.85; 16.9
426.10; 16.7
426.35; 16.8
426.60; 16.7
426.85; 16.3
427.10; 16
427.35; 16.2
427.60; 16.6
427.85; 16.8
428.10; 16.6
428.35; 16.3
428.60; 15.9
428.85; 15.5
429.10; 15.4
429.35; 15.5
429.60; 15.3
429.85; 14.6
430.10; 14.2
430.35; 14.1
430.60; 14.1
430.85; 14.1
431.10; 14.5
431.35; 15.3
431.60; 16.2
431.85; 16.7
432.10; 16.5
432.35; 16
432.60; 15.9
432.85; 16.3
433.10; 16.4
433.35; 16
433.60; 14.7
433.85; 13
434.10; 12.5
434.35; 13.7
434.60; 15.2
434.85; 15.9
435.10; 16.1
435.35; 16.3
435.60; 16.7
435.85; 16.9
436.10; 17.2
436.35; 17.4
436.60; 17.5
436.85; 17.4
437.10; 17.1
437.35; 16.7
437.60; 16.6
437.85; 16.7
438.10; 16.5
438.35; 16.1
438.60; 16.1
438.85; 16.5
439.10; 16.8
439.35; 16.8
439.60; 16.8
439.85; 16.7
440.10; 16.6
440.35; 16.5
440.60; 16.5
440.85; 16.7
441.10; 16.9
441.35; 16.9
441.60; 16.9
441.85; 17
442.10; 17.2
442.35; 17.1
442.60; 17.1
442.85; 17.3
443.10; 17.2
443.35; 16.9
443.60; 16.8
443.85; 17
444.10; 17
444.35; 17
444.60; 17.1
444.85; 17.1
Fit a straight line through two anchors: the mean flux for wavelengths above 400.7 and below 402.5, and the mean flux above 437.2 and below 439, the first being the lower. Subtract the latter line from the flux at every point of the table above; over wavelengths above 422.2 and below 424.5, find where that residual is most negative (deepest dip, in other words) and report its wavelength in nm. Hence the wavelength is 422.60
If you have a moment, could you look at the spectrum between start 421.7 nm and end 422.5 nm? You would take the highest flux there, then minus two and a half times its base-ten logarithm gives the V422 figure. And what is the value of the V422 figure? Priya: -3.08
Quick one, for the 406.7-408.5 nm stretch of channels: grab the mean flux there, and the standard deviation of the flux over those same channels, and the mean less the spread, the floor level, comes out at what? 16.5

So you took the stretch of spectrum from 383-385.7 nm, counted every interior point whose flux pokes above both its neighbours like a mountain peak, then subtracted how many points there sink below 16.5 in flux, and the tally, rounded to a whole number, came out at -11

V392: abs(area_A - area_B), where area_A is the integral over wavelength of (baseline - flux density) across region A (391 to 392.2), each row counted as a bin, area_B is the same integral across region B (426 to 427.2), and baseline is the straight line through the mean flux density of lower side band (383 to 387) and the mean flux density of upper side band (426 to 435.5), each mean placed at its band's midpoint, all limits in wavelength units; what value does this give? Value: 0.1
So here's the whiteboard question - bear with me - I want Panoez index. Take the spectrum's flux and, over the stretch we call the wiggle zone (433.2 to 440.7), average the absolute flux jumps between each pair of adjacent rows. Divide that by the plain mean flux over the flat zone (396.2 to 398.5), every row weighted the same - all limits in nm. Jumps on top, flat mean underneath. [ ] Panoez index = 0.033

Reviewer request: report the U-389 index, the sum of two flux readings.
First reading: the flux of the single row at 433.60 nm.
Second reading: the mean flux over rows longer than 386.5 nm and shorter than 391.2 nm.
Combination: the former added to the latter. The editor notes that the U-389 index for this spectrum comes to 28.9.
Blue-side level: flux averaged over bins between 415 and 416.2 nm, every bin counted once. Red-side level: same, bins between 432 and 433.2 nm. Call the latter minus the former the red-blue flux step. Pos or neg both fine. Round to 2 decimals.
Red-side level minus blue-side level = -0.92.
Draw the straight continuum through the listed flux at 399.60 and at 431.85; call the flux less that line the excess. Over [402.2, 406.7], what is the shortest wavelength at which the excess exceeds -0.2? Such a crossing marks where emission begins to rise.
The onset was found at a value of 402.35 nm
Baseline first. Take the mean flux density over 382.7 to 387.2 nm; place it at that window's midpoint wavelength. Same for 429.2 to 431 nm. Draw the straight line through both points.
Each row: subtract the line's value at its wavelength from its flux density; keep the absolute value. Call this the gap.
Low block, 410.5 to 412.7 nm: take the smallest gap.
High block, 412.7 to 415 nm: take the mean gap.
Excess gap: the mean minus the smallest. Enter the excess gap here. 2.5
